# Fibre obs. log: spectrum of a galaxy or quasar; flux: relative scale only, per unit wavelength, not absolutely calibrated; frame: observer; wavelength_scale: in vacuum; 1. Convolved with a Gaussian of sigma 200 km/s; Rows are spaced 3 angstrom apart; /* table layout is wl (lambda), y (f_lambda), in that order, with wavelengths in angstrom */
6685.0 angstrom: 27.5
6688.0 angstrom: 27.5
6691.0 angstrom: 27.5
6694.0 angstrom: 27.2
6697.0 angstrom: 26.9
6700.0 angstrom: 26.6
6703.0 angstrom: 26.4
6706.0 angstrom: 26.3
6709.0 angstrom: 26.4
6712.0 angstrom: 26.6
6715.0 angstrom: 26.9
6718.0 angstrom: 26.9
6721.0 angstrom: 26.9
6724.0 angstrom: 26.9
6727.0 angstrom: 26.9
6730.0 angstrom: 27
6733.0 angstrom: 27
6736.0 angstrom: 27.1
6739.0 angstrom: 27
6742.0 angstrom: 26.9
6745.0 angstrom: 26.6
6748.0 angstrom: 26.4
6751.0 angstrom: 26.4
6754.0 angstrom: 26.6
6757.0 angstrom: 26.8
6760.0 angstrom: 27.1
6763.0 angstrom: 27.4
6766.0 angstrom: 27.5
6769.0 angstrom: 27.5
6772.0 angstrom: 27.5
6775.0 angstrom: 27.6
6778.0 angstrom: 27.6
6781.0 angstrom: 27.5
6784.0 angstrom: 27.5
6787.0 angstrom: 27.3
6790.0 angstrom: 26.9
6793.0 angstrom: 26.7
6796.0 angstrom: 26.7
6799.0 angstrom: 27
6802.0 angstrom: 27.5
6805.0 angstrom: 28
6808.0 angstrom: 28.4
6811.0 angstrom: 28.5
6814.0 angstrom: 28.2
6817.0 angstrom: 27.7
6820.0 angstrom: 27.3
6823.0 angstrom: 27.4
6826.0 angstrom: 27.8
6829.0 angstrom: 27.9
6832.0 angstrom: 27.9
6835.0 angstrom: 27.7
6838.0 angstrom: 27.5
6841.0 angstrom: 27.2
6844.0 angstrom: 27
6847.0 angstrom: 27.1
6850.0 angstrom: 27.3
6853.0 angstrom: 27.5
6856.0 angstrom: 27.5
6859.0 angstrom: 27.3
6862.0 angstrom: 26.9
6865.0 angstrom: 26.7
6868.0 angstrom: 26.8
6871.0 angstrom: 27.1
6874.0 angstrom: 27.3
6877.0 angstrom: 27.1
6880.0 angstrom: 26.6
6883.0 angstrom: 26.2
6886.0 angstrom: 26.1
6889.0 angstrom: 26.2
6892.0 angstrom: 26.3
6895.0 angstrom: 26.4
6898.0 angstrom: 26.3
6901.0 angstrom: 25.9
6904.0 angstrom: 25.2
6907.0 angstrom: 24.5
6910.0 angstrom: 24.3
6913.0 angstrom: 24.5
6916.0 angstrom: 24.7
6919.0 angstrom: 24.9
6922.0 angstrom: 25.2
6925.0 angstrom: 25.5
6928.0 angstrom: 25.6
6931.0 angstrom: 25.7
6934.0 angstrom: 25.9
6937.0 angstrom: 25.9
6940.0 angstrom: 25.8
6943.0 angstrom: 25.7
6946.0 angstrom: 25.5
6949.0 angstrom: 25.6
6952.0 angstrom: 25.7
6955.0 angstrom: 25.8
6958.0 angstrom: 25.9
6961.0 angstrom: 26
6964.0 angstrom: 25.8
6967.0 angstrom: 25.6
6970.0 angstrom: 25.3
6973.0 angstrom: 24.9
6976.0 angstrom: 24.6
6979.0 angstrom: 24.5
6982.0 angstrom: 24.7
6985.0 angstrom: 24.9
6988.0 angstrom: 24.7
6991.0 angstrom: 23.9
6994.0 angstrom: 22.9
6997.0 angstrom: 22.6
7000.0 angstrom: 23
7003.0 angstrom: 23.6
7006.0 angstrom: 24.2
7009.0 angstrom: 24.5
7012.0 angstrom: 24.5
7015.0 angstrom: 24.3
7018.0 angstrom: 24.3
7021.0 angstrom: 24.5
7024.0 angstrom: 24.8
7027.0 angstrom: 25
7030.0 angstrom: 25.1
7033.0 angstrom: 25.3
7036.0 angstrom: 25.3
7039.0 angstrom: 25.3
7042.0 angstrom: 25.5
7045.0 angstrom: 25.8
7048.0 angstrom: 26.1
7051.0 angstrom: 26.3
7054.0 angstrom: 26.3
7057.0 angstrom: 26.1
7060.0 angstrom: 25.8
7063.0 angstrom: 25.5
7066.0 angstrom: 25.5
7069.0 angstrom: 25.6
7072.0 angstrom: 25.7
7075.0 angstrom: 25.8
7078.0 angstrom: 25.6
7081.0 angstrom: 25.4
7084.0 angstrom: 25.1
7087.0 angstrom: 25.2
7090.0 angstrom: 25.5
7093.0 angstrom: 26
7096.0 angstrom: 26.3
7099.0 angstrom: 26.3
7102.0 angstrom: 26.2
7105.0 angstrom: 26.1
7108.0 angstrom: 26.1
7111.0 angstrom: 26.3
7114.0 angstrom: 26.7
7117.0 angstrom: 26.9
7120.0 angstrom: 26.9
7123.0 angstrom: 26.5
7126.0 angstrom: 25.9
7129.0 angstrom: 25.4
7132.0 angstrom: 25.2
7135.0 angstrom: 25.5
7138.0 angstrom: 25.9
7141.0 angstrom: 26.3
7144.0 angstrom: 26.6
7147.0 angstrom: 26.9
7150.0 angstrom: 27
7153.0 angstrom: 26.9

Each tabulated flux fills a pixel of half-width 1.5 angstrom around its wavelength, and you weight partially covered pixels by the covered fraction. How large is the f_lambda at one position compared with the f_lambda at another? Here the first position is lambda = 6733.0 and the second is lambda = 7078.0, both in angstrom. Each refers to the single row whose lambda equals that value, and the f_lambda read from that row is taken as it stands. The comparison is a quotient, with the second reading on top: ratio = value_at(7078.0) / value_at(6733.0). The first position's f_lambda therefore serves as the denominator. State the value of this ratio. 0.95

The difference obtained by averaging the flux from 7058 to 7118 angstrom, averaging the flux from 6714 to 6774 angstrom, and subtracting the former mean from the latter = 1.1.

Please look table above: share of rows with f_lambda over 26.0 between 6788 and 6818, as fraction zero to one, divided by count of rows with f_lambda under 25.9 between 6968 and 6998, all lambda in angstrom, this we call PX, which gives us 0.1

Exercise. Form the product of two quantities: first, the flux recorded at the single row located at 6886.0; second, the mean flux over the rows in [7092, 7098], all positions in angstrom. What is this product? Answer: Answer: 683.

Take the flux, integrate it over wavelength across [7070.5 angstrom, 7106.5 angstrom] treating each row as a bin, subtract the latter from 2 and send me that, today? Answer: -926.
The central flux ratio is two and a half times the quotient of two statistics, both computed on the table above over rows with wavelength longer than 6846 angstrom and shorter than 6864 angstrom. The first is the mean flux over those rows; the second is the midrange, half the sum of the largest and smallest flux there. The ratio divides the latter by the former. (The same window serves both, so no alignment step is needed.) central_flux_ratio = 2.49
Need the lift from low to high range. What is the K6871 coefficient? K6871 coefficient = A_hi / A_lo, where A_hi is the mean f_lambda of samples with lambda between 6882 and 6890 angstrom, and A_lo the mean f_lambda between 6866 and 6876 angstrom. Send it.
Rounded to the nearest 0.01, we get 0.97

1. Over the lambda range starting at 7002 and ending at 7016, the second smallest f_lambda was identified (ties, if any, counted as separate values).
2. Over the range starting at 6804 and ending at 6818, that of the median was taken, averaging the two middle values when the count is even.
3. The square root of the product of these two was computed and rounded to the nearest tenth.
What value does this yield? 26.1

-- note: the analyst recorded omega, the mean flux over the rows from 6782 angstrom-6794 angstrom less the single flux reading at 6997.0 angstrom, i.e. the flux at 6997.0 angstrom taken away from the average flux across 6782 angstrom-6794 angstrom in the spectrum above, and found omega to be 4.5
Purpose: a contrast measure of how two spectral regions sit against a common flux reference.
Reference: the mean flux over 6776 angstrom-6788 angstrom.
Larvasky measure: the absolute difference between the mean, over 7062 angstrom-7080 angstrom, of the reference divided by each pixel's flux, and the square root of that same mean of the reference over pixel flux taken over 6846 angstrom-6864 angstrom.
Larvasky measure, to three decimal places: 0.069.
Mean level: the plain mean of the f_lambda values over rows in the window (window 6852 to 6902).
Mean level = 26.7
